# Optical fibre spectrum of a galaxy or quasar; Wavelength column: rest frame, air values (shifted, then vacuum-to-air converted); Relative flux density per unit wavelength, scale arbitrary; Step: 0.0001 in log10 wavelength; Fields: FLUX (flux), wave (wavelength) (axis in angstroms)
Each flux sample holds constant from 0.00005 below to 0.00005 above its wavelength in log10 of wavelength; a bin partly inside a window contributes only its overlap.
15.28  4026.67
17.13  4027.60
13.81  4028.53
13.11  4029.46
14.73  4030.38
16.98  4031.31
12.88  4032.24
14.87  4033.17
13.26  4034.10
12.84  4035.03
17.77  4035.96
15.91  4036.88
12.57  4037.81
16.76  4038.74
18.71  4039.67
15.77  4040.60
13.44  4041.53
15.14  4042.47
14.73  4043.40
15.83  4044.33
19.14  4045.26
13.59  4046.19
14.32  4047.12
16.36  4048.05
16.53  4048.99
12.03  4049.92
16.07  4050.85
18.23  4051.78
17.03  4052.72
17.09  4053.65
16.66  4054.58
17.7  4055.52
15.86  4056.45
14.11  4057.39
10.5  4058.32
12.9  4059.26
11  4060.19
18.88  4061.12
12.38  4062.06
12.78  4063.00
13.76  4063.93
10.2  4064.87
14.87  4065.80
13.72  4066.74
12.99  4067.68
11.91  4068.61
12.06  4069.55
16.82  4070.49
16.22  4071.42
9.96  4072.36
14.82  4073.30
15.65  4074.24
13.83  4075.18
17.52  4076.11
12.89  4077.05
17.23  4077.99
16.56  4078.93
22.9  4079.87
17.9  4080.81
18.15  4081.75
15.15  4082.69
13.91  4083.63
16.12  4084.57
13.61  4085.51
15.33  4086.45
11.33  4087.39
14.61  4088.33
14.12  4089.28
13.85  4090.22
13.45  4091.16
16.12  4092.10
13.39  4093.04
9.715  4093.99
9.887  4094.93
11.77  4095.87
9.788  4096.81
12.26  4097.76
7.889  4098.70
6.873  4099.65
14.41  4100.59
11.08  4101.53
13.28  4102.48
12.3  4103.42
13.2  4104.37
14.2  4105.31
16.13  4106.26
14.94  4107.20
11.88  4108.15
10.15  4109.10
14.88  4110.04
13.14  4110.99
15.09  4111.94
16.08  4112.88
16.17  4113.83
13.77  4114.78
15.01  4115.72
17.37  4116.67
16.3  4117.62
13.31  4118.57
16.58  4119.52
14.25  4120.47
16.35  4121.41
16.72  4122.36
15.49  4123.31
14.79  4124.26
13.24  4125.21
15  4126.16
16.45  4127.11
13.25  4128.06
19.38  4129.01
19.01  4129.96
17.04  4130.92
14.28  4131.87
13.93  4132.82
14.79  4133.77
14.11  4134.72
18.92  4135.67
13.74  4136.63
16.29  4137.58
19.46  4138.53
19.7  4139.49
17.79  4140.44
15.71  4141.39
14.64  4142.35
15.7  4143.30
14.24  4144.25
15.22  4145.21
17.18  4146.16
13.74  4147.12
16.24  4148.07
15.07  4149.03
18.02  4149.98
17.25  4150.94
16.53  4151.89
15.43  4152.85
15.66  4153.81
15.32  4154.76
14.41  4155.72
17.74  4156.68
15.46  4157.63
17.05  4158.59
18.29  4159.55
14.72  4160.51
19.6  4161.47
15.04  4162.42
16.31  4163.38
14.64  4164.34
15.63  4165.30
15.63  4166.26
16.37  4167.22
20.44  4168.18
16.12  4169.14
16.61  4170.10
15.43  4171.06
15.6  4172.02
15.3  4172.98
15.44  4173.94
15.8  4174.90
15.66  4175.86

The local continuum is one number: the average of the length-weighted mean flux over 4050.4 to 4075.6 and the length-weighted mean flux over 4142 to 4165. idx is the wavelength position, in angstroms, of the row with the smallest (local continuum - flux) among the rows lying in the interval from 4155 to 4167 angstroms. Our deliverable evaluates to 4161.47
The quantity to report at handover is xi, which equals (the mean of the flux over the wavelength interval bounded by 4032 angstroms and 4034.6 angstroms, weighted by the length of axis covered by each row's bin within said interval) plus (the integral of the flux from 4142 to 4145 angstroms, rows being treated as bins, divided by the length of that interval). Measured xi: 28.6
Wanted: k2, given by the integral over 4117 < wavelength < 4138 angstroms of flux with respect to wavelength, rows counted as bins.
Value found 328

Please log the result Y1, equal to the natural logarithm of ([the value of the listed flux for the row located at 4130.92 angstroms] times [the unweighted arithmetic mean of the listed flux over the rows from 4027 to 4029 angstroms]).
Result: 5.57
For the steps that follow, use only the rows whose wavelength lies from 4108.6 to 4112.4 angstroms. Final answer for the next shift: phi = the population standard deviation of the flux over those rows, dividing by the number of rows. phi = 2.0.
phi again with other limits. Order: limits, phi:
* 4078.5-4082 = 2.4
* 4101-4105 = 0.9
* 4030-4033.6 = 1.5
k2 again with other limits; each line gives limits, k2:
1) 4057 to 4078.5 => 297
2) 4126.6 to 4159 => 523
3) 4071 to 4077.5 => 94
